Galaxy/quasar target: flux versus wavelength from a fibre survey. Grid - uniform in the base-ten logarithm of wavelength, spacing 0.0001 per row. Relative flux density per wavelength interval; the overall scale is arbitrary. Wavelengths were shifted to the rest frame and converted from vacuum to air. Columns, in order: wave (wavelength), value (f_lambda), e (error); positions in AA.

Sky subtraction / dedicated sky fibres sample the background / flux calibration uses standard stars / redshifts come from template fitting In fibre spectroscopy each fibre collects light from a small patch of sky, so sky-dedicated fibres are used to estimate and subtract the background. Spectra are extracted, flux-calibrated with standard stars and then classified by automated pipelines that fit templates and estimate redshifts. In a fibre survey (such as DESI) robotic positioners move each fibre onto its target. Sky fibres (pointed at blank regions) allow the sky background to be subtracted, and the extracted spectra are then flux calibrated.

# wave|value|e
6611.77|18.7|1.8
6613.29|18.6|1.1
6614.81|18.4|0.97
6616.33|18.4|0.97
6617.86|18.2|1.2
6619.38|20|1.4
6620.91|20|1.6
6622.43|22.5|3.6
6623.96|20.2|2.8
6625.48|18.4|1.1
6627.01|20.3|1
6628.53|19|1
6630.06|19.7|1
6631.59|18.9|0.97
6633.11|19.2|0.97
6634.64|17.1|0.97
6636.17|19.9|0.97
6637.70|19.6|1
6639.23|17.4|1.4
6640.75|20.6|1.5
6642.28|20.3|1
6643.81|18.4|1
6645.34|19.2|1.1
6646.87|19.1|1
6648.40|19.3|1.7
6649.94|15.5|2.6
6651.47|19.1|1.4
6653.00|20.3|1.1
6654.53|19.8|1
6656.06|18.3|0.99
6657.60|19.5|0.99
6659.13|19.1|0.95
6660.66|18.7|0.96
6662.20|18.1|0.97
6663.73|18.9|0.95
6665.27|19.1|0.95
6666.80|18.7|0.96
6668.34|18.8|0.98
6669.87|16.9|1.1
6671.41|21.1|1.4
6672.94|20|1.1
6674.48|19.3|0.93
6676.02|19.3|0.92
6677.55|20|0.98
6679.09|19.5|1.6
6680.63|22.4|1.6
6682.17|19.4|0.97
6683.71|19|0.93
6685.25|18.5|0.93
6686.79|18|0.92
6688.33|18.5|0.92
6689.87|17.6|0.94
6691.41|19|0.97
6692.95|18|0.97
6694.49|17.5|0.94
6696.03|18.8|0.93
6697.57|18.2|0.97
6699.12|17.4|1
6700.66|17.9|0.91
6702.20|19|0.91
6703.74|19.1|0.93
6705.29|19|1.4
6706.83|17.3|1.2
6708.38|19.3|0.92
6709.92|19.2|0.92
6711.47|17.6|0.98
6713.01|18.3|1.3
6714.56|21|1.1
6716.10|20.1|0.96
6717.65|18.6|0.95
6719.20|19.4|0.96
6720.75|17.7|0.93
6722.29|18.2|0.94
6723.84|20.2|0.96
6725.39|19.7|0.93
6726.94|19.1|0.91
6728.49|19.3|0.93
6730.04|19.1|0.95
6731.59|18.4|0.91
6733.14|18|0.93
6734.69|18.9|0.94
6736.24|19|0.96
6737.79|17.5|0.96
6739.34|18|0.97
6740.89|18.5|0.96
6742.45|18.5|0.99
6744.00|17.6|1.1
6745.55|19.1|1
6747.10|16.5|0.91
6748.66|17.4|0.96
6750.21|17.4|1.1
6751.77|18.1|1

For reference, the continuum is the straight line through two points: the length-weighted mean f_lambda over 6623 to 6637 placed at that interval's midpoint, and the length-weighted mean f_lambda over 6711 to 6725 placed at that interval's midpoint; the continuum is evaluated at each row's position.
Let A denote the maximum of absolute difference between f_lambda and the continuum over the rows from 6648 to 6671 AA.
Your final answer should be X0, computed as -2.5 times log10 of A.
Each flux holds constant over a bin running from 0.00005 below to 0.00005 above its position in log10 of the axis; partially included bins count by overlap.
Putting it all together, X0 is -1.4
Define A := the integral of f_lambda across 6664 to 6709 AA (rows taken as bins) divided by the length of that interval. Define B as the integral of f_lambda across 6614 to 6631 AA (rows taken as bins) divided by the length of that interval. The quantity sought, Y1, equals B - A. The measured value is 0.7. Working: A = 18.8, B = 19.5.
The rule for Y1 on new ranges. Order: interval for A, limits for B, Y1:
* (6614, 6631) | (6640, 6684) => -0.3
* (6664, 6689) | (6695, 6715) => -0.7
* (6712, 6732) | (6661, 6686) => 0.1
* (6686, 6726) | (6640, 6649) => 0.8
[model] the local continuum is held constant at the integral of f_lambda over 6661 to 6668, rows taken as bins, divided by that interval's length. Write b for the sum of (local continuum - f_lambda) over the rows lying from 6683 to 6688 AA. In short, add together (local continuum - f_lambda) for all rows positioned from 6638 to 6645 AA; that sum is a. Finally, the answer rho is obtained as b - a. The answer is 3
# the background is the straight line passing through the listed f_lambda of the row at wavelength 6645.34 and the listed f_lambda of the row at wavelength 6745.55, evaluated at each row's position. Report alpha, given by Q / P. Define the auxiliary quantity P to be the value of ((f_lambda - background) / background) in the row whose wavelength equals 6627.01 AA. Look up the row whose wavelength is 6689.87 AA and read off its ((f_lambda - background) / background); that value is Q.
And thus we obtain -1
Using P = 0.056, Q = -0.081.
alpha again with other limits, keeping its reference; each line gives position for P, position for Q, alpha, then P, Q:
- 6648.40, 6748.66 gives -17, 0.005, -0.089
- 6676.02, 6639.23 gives -14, 0.007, -0.094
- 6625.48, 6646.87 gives 0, -0.043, -0.005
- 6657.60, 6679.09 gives 1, 0.016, 0.017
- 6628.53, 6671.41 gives -9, -0.011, 0.100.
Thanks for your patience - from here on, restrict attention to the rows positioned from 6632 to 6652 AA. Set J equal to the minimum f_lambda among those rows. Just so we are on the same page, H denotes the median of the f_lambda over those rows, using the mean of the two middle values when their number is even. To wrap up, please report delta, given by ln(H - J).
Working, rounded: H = 19.2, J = 15.5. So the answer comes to 1.3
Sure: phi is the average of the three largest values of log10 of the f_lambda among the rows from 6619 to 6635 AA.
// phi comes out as 1.32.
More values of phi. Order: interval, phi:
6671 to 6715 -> 1.33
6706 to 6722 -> 1.30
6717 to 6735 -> 1.30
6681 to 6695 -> 1.28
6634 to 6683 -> 1.33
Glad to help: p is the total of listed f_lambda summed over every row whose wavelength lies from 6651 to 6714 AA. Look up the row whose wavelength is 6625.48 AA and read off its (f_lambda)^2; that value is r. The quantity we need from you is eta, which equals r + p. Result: 1112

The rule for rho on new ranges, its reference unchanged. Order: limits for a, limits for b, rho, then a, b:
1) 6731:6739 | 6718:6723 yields -1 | 2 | 0.8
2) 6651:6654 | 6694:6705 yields 5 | -2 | 2.9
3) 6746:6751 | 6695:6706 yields -3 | 5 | 1.4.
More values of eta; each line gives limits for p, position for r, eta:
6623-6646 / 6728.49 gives 661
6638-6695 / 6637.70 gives 1086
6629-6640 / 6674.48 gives 504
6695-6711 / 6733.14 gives 509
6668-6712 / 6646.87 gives 910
